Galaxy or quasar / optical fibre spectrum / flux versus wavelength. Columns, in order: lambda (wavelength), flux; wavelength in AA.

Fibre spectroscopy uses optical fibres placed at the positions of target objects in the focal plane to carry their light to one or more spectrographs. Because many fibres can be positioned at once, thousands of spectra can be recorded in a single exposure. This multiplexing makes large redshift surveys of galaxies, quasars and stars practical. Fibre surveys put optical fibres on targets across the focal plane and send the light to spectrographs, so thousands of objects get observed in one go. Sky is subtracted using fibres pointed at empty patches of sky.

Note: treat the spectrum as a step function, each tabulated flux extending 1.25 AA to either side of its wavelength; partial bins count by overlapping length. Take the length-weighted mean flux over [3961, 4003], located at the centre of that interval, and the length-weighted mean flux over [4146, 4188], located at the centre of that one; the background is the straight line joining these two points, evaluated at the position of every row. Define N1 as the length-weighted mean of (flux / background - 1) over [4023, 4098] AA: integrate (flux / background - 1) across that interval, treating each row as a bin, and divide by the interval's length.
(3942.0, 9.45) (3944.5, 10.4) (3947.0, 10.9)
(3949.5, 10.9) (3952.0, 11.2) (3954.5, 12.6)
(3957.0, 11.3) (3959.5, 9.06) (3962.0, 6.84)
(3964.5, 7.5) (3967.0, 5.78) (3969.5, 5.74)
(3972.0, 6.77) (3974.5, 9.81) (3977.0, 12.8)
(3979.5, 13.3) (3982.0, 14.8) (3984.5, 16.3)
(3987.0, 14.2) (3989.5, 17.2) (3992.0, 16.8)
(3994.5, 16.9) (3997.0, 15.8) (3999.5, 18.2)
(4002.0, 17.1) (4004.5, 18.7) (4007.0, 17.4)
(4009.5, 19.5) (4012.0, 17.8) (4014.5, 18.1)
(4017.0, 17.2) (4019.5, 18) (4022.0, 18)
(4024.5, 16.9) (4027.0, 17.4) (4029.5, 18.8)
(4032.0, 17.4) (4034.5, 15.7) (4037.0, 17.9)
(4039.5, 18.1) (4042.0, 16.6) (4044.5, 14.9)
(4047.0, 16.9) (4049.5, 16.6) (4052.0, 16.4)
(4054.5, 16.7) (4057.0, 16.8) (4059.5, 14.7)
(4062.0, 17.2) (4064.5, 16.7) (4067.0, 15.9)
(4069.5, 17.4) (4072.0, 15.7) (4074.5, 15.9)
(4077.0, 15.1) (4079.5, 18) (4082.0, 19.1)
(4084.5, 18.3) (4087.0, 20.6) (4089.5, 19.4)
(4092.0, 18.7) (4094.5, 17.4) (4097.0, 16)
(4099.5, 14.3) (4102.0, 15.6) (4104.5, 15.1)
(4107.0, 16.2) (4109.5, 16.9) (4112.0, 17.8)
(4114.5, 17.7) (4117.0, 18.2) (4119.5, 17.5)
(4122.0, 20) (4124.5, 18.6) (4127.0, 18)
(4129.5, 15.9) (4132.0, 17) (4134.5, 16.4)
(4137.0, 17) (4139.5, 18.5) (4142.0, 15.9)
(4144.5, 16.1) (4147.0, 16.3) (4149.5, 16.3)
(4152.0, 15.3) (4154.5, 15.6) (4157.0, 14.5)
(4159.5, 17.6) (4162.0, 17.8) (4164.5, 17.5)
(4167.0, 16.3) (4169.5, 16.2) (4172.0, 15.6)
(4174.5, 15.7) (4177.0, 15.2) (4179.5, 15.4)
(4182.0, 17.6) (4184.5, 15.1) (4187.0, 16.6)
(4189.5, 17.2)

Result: 0.21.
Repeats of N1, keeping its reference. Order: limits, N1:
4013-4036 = 0.30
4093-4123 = 0.12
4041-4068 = 0.16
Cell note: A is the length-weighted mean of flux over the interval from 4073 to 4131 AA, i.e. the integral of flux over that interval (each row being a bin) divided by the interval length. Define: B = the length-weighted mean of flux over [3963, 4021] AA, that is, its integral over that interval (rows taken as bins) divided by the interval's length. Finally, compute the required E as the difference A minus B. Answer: 2.8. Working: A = 17.4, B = 14.6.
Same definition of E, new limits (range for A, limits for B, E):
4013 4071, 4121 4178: 0.3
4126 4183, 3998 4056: -1.0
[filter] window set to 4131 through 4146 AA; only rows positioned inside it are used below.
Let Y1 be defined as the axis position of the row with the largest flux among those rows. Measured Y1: 4139.5 AA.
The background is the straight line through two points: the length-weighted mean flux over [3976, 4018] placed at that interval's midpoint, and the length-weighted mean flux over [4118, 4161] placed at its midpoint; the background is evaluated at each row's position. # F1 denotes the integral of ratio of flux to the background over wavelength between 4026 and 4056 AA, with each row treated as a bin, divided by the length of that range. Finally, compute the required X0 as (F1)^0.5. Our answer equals 1.01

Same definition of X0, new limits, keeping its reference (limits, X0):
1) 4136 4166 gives 0.99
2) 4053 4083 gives 1.00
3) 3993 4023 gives 1.03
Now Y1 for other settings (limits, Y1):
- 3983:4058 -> 4009.5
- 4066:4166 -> 4087.0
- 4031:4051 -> 4039.5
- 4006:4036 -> 4009.5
